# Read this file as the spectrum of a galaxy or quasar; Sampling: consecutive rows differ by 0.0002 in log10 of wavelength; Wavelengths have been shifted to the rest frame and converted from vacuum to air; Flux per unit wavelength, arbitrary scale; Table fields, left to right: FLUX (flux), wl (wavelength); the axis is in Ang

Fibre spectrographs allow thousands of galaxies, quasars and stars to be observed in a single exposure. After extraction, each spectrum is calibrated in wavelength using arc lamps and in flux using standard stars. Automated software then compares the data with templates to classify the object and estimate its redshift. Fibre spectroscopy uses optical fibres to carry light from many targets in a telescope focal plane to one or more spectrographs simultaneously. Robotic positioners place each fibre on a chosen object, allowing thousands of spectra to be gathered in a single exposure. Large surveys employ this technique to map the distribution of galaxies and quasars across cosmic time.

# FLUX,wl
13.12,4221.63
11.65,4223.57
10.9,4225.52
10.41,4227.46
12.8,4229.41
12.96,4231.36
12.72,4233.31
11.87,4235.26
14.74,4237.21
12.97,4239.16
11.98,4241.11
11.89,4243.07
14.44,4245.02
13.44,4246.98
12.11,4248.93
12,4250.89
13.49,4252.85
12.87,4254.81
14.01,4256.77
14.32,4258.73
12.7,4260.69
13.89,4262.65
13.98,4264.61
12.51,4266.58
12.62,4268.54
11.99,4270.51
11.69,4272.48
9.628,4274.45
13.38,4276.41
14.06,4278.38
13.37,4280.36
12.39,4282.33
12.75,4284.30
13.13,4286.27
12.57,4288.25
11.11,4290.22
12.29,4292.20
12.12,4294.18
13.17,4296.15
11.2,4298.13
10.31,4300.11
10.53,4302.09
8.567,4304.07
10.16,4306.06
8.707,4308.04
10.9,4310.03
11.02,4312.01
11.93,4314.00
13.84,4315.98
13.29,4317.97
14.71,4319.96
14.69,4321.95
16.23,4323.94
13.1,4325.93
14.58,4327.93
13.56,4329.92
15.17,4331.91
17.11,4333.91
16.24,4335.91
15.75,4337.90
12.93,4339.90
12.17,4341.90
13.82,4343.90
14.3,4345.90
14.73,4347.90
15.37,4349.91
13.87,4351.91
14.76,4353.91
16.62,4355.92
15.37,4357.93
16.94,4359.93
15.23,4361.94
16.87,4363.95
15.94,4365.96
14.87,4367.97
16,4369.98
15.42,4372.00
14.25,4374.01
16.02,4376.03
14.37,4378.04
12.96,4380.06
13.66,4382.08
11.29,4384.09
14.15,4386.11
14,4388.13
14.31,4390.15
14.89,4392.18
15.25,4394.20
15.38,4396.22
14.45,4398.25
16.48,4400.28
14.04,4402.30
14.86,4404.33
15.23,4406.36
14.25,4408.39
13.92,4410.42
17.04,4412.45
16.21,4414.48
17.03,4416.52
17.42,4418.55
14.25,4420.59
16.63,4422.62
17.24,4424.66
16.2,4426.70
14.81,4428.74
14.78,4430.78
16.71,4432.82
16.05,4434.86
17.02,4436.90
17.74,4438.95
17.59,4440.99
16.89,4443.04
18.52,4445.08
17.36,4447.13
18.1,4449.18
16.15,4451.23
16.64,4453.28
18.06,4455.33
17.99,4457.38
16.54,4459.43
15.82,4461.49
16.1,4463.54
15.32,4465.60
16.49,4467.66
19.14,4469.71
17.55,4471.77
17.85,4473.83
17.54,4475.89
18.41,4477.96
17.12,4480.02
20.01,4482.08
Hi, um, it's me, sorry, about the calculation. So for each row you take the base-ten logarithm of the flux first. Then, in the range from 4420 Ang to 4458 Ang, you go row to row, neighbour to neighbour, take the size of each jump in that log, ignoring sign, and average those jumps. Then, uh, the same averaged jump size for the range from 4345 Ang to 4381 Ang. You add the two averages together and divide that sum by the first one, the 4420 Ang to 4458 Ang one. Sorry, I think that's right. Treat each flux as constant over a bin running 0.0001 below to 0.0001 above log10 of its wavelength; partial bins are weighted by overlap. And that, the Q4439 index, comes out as 2.35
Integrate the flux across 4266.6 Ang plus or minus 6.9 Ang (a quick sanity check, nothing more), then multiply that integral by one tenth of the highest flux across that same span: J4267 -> 246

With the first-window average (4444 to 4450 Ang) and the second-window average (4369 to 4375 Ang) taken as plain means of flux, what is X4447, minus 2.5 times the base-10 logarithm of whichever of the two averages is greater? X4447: -3.14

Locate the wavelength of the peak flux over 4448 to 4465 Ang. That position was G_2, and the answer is 4449.18 Ang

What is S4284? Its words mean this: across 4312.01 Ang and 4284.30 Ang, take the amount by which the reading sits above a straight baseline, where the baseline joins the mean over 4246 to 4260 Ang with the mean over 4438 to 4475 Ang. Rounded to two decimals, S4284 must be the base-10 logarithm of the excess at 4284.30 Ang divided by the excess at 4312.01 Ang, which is -0.50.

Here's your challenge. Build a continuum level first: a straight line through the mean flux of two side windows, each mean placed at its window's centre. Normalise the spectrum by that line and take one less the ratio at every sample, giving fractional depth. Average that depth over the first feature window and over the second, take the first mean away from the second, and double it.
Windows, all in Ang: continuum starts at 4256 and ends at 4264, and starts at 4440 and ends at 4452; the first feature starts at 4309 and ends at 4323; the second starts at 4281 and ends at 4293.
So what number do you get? 0.00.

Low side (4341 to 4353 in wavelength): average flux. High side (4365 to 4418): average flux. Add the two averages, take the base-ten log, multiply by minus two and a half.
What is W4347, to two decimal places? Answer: -3.65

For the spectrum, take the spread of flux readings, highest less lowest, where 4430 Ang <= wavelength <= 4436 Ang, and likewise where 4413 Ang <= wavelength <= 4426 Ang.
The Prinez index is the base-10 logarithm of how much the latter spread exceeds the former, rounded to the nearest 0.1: 0.1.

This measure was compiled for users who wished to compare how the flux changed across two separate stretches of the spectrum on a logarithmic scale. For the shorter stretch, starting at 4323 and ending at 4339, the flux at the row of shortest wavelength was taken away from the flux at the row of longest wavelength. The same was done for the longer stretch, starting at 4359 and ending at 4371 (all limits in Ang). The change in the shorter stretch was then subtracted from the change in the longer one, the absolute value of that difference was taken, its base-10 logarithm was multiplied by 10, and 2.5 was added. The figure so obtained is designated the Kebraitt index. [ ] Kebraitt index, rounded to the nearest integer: -1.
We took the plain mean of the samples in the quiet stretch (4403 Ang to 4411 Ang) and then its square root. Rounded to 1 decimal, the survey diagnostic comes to 3.8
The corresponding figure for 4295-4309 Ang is 3.2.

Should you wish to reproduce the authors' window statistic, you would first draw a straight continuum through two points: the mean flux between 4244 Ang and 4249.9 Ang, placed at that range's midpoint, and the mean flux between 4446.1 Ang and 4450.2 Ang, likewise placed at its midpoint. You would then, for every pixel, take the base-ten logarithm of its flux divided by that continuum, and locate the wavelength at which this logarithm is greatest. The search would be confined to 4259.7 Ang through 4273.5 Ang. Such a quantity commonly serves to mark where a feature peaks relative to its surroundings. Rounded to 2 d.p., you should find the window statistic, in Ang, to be 4264.61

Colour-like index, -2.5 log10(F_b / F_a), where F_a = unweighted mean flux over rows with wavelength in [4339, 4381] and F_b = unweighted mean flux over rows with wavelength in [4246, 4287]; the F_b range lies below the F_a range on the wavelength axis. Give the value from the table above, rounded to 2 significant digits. 0.16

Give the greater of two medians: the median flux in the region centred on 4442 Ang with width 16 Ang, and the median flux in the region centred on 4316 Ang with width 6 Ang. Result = 17.5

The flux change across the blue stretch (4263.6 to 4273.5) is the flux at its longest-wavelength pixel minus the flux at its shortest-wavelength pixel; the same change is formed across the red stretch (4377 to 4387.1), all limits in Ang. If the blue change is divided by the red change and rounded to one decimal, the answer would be 10.4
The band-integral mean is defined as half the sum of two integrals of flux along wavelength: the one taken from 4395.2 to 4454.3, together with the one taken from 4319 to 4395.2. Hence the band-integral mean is 1041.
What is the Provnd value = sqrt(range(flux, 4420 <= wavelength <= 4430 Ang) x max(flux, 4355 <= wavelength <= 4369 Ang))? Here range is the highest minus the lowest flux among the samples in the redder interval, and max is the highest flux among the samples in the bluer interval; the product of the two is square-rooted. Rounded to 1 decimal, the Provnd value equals 7.1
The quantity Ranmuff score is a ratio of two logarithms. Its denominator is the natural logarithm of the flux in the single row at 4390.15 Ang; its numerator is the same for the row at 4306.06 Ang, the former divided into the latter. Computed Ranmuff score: 0.87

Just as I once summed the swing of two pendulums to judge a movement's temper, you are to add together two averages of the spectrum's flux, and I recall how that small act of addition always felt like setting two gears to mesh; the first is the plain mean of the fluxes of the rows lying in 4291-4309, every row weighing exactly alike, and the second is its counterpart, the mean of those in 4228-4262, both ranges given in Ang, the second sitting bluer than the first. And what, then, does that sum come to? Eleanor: 23.8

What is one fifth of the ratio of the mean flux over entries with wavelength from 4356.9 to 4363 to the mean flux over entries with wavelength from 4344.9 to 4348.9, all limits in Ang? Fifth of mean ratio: 0.218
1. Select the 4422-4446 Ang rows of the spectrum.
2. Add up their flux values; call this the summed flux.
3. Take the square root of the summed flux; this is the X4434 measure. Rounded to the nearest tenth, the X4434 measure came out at 14.1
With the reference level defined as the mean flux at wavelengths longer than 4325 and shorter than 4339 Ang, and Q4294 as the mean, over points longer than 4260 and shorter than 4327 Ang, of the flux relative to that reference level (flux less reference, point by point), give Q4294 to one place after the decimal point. -2.8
